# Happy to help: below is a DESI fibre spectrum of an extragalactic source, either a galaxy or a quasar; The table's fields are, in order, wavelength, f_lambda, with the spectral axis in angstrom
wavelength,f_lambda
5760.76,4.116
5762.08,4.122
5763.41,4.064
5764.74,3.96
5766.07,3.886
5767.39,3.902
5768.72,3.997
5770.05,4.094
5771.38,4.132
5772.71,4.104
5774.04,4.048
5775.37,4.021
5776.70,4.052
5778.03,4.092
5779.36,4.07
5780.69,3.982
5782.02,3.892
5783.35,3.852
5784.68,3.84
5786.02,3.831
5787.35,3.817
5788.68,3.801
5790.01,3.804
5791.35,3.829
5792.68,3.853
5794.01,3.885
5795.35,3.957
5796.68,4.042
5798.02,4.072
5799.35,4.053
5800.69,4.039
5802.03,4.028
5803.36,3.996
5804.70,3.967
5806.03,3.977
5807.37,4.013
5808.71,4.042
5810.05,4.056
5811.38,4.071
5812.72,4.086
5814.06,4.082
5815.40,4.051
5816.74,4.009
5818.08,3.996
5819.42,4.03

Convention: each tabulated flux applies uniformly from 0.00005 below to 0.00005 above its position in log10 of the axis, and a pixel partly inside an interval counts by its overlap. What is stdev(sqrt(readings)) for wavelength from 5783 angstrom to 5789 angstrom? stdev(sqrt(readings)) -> 0.005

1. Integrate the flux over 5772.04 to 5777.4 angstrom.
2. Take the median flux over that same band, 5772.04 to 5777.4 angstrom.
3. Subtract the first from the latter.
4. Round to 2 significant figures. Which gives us -18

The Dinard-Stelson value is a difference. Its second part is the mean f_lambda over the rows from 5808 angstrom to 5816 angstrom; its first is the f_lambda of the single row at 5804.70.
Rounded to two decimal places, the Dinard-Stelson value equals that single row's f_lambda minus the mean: -0.10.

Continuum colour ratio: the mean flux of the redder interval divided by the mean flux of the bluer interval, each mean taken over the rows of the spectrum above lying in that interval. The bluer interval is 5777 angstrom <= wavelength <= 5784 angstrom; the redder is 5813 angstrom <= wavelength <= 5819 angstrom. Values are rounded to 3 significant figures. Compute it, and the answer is 1.01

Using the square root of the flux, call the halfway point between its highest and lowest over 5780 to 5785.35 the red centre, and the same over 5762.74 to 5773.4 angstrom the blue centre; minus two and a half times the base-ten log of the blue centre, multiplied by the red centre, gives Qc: -1.49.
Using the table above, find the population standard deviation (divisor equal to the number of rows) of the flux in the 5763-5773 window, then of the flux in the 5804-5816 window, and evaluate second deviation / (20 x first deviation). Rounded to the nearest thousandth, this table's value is 0.023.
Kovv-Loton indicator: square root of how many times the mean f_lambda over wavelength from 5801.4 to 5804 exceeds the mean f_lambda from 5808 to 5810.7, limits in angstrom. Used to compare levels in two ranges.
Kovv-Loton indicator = 1.00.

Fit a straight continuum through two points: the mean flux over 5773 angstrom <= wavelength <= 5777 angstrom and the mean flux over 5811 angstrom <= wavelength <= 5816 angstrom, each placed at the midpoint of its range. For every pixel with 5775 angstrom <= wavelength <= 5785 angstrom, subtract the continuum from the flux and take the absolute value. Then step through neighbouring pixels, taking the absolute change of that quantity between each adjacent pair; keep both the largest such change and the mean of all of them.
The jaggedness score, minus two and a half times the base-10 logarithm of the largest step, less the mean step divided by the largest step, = 2.2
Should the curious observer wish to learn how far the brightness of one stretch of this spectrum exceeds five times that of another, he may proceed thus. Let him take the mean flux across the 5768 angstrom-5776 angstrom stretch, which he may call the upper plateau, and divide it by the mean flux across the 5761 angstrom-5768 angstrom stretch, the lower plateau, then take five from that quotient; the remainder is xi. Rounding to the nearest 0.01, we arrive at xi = -3.98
